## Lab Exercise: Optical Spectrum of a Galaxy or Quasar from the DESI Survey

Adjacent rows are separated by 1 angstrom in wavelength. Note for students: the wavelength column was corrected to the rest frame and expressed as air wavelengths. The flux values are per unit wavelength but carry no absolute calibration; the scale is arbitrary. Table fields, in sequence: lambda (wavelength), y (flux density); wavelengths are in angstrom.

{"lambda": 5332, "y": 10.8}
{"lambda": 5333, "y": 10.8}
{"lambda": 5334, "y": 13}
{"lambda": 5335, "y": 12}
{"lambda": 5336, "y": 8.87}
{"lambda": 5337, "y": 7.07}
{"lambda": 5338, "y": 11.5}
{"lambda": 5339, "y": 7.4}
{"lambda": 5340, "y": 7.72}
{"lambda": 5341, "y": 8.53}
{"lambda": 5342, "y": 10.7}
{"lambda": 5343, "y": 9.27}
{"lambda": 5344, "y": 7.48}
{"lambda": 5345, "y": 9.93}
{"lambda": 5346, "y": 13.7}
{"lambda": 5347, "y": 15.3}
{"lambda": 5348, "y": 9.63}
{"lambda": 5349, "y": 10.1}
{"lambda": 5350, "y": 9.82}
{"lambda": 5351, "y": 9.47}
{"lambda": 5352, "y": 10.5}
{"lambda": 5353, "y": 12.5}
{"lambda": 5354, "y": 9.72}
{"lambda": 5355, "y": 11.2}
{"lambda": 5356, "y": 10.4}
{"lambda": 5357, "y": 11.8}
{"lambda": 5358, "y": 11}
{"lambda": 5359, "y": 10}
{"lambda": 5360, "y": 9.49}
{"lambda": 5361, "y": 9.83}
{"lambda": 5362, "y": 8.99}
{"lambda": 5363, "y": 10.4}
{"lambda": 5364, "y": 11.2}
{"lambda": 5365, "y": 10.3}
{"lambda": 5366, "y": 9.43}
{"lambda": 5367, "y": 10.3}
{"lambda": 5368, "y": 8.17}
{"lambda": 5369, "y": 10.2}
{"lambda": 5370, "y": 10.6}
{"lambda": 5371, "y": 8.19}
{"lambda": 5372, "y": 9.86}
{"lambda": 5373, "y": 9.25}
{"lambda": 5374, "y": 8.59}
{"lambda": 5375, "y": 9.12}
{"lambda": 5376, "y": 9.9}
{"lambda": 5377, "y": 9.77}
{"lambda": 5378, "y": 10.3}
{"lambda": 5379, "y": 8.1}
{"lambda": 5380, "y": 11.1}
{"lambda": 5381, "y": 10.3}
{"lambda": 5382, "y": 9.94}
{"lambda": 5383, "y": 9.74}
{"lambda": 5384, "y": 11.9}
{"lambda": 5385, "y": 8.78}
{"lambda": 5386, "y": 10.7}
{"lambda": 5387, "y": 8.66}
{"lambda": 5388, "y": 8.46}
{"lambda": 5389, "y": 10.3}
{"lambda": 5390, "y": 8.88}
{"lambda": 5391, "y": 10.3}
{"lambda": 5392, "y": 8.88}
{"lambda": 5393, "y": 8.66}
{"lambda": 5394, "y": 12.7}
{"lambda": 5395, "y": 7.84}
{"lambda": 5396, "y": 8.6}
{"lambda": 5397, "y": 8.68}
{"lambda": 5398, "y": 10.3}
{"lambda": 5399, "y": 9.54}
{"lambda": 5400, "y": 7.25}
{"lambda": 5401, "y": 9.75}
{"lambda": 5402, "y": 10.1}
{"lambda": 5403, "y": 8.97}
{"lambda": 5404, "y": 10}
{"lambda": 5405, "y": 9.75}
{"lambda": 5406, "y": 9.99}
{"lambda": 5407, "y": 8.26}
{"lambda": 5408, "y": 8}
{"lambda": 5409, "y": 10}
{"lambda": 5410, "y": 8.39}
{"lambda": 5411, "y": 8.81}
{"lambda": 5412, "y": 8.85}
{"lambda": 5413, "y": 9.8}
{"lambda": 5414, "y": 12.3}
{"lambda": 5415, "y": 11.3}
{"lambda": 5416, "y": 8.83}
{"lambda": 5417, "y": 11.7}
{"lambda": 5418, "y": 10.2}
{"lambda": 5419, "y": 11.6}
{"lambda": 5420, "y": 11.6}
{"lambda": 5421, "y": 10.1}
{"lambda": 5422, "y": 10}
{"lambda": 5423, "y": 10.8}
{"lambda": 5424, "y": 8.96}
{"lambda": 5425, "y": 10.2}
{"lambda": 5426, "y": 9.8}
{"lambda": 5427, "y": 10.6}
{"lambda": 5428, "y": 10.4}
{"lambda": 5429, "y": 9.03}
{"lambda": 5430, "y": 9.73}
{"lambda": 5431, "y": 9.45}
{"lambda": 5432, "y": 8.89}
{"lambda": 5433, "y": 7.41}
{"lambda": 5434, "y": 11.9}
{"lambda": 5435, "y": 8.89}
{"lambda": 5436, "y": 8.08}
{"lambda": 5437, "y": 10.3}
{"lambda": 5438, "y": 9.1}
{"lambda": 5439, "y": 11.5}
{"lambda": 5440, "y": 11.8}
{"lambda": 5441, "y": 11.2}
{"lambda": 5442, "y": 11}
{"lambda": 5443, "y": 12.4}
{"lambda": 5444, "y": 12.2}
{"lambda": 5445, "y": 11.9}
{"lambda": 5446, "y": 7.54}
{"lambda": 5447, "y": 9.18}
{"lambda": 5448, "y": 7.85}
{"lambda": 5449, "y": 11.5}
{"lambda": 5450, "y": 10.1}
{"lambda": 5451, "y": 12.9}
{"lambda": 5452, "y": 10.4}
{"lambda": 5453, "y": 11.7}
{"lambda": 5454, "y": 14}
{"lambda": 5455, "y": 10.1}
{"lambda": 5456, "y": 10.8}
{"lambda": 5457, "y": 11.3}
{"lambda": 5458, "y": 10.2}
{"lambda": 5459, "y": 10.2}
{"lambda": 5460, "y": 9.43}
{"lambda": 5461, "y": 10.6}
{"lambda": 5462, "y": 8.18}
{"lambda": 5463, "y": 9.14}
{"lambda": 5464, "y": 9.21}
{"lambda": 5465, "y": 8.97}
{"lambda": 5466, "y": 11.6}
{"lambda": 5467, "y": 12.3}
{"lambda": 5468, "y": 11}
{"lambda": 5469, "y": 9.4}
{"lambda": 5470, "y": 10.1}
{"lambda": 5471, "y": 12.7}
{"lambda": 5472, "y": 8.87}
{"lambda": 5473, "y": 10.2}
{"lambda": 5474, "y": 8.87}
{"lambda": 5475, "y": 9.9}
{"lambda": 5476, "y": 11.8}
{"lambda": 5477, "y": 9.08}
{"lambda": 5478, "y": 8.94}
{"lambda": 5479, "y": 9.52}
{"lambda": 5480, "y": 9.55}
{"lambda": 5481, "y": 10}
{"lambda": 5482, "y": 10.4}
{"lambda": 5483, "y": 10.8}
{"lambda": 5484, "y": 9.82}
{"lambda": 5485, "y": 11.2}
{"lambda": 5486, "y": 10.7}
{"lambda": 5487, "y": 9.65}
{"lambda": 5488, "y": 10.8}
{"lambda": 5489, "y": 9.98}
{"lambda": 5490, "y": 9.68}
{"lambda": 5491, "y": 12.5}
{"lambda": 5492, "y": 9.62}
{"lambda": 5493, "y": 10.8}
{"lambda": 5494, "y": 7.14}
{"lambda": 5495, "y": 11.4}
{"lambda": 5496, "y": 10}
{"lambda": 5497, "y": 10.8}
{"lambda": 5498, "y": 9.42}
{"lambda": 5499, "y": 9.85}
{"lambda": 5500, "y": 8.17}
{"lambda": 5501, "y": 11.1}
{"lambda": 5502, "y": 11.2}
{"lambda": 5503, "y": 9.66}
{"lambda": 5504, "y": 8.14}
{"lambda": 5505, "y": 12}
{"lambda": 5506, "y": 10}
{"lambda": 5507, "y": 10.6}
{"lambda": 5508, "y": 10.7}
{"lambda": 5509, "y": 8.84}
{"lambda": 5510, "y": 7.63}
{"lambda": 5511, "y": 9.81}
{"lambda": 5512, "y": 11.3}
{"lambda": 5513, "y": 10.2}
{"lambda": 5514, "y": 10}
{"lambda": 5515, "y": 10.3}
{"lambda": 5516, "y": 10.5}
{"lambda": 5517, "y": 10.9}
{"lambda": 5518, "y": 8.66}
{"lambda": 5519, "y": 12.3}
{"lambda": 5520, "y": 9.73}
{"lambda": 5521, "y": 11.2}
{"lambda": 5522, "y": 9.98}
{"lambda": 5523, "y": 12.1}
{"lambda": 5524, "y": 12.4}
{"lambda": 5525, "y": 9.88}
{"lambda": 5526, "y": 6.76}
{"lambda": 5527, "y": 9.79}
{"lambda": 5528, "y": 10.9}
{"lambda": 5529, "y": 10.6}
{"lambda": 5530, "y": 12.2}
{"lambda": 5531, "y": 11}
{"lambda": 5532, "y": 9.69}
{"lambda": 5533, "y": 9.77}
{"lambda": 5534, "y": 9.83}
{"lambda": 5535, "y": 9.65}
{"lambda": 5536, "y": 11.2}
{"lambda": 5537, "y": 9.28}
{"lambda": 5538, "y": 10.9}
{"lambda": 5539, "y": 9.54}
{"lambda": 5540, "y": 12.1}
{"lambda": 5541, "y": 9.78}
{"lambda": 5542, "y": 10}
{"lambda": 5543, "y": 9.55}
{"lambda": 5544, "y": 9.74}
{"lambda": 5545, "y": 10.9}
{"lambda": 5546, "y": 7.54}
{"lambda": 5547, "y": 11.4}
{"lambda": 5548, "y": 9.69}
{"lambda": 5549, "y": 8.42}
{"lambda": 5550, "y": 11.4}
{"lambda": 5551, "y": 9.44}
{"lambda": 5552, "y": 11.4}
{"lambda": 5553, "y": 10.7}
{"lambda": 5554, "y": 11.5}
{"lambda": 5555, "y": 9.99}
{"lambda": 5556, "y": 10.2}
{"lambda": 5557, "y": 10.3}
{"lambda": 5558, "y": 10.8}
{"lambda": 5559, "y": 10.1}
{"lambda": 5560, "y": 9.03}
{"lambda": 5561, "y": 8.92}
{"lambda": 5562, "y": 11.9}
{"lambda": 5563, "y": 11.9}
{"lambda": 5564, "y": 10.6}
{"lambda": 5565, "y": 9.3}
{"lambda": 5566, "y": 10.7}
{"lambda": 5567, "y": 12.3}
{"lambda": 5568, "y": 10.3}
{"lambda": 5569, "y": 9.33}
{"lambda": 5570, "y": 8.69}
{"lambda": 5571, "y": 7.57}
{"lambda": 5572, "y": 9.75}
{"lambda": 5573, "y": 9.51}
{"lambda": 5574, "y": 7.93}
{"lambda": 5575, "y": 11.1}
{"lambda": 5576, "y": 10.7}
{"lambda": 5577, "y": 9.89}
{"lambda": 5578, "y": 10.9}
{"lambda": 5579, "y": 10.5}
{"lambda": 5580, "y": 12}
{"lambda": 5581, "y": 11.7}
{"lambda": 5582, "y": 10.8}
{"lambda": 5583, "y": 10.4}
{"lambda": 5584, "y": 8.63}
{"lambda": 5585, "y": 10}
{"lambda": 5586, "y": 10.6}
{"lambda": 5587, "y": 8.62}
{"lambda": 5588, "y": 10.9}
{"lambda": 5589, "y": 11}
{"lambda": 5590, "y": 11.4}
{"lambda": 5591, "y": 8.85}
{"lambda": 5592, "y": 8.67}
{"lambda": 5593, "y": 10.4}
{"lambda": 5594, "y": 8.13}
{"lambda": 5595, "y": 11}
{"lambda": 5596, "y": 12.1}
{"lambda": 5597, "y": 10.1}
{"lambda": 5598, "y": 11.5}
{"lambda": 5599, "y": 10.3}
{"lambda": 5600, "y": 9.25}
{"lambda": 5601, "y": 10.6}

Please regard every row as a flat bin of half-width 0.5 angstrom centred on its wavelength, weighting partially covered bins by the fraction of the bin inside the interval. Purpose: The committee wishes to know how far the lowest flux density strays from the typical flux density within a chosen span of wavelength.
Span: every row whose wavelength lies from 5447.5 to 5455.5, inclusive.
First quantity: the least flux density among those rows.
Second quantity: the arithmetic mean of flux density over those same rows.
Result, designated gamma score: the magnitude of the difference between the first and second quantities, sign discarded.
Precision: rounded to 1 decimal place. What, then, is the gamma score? 3.2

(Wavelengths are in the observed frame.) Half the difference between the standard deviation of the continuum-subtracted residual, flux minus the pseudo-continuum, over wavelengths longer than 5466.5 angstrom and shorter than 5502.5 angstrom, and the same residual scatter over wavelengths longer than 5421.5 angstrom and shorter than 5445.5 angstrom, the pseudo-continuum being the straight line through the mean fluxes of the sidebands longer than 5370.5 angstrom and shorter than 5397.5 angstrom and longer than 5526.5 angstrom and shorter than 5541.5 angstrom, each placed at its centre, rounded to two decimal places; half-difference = -0.07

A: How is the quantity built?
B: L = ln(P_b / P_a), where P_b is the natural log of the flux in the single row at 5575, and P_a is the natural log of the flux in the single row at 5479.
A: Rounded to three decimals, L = 0.066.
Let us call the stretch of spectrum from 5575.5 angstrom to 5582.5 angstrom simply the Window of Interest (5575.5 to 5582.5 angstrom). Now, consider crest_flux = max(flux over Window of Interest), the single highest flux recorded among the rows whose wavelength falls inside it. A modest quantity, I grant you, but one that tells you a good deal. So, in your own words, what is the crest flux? 12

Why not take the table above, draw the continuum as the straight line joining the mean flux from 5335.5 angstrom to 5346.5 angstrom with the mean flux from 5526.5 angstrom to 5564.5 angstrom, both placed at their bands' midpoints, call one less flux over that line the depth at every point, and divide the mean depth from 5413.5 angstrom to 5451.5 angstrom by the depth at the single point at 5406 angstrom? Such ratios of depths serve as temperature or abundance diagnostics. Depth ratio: 1.5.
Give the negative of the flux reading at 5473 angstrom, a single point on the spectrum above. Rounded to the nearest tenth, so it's -10.2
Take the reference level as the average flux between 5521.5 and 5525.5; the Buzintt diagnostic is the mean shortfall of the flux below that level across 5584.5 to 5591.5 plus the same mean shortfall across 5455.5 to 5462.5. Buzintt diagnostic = 1.9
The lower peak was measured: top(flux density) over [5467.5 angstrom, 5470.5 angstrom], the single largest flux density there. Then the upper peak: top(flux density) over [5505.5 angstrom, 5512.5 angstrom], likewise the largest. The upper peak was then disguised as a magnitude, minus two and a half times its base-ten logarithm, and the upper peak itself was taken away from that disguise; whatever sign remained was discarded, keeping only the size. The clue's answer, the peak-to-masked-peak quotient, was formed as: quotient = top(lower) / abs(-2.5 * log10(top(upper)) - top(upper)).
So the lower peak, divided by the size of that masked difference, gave 0.79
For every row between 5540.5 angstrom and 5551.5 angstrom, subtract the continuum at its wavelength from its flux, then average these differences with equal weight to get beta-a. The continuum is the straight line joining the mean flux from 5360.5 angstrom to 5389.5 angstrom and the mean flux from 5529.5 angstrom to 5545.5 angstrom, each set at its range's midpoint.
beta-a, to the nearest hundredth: -0.55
